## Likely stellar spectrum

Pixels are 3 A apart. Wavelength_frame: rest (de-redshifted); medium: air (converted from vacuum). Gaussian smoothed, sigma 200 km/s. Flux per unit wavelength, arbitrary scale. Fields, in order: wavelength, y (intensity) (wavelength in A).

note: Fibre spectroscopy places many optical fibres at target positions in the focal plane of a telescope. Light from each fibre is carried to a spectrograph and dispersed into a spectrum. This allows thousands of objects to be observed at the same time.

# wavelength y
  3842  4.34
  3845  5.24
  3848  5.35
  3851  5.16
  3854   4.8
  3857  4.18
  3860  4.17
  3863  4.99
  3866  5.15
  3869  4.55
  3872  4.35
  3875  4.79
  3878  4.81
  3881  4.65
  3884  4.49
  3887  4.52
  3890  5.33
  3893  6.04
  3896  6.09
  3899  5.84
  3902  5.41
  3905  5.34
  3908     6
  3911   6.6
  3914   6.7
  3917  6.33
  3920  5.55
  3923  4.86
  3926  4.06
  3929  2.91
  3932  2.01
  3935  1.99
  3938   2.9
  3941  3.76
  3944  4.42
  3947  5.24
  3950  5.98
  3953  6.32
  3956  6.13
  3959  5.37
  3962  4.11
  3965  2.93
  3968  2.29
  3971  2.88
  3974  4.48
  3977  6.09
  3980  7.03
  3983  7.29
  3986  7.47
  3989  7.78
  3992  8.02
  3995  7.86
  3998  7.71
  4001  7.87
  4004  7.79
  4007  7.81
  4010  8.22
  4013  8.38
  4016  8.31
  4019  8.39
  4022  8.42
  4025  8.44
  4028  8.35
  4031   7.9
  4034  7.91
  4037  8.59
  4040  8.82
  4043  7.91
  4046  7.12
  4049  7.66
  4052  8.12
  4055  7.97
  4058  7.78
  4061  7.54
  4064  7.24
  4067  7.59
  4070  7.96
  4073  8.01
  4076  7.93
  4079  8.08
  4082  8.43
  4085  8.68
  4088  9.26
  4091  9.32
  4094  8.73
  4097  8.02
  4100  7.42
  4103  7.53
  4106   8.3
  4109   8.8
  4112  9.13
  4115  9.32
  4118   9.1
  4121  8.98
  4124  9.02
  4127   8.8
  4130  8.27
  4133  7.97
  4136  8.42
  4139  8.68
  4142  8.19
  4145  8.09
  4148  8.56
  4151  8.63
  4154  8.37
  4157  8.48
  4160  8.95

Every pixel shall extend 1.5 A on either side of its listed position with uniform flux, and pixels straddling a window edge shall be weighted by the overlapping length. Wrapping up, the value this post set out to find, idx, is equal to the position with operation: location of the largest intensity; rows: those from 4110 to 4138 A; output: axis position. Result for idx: 4115 A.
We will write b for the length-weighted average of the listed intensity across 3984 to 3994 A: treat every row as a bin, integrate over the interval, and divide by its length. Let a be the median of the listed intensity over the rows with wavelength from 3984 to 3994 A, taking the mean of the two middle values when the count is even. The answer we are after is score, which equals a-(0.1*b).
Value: 7.0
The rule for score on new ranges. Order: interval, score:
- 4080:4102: 7.8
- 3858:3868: 4.5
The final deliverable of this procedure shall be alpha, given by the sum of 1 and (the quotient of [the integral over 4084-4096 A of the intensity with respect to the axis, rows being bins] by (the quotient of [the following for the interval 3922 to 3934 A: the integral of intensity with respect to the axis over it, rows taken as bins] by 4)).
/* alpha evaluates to 11.7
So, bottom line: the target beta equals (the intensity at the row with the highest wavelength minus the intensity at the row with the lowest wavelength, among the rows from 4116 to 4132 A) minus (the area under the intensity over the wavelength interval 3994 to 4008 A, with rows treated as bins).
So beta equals -110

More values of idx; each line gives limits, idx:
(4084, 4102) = 4091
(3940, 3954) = 3953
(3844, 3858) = 3848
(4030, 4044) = 4040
